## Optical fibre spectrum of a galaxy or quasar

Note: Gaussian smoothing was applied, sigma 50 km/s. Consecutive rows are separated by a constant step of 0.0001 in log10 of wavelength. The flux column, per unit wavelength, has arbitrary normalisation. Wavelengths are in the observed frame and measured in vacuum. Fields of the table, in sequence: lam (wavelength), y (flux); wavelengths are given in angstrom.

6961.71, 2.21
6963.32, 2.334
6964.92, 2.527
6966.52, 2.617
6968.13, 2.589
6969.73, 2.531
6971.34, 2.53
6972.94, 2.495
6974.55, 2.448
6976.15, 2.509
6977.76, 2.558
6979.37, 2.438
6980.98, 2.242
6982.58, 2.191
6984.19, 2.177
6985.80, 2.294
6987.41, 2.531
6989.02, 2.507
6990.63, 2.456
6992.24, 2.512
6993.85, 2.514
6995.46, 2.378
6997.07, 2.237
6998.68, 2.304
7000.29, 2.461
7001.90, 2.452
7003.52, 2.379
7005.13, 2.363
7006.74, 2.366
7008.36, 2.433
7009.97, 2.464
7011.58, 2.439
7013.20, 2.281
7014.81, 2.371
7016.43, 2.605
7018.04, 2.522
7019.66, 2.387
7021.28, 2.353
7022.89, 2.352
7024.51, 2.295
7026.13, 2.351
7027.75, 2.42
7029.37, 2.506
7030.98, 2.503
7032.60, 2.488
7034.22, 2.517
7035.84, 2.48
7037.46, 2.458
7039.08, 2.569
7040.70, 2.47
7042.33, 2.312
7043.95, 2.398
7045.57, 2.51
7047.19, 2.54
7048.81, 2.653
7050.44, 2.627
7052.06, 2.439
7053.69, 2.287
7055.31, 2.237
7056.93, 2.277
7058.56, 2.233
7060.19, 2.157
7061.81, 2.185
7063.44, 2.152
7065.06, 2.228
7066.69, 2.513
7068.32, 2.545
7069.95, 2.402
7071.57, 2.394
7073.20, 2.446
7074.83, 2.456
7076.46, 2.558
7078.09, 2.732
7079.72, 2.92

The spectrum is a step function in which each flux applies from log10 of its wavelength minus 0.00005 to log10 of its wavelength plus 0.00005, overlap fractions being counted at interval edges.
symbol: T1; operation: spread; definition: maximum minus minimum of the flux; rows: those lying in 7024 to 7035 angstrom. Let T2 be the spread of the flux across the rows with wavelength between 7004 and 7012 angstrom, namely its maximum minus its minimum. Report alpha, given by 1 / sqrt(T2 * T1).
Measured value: 7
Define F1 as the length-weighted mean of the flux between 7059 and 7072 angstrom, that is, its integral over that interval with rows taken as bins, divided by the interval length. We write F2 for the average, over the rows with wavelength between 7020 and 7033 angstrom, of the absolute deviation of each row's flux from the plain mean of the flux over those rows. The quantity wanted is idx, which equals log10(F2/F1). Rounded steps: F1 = 2.32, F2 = 0.07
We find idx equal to -1.52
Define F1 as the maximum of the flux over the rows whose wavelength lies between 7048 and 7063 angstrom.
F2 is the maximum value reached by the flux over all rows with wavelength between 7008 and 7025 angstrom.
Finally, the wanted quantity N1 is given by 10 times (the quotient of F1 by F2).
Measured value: 10.2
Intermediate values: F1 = 2.653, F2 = 2.605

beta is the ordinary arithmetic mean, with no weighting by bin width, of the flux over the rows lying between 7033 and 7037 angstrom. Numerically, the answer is 2.50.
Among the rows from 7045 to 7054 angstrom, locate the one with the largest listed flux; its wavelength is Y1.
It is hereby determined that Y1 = 7048.81 angstrom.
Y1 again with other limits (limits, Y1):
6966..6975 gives 6966.52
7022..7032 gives 7029.37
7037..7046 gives 7039.08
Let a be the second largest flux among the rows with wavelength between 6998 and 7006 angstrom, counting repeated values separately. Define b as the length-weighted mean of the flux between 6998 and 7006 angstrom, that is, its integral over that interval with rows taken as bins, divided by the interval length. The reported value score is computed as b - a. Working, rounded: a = 2.452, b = 2.39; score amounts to -0.06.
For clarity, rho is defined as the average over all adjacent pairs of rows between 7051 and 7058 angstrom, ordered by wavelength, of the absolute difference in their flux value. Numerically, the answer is 0.08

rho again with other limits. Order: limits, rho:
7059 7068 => 0.11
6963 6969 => 0.10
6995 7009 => 0.07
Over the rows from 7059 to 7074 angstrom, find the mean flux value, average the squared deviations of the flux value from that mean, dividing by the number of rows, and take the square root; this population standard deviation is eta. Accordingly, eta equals 0.15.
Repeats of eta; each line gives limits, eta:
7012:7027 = 0.10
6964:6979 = 0.05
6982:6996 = 0.13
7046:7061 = 0.17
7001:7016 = 0.05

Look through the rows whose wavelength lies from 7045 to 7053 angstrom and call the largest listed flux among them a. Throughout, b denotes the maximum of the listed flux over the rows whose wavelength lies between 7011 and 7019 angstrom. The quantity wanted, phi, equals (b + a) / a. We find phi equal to 1.98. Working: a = 2.653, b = 2.605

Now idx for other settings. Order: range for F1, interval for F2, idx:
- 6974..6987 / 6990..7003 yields -1.46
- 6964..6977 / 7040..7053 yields -1.45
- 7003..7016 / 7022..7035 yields -1.51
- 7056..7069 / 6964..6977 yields -1.80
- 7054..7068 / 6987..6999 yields -1.39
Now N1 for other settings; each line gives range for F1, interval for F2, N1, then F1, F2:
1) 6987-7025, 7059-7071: 10.2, 2.605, 2.545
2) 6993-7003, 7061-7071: 9.9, 2.514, 2.545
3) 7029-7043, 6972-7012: 10.0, 2.569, 2.558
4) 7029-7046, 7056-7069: 10.1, 2.569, 2.545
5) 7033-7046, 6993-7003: 10.2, 2.569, 2.514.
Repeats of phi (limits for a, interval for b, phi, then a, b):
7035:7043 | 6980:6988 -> 1.99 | 2.569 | 2.531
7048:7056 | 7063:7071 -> 1.96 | 2.653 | 2.545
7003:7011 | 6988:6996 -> 2.02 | 2.464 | 2.514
